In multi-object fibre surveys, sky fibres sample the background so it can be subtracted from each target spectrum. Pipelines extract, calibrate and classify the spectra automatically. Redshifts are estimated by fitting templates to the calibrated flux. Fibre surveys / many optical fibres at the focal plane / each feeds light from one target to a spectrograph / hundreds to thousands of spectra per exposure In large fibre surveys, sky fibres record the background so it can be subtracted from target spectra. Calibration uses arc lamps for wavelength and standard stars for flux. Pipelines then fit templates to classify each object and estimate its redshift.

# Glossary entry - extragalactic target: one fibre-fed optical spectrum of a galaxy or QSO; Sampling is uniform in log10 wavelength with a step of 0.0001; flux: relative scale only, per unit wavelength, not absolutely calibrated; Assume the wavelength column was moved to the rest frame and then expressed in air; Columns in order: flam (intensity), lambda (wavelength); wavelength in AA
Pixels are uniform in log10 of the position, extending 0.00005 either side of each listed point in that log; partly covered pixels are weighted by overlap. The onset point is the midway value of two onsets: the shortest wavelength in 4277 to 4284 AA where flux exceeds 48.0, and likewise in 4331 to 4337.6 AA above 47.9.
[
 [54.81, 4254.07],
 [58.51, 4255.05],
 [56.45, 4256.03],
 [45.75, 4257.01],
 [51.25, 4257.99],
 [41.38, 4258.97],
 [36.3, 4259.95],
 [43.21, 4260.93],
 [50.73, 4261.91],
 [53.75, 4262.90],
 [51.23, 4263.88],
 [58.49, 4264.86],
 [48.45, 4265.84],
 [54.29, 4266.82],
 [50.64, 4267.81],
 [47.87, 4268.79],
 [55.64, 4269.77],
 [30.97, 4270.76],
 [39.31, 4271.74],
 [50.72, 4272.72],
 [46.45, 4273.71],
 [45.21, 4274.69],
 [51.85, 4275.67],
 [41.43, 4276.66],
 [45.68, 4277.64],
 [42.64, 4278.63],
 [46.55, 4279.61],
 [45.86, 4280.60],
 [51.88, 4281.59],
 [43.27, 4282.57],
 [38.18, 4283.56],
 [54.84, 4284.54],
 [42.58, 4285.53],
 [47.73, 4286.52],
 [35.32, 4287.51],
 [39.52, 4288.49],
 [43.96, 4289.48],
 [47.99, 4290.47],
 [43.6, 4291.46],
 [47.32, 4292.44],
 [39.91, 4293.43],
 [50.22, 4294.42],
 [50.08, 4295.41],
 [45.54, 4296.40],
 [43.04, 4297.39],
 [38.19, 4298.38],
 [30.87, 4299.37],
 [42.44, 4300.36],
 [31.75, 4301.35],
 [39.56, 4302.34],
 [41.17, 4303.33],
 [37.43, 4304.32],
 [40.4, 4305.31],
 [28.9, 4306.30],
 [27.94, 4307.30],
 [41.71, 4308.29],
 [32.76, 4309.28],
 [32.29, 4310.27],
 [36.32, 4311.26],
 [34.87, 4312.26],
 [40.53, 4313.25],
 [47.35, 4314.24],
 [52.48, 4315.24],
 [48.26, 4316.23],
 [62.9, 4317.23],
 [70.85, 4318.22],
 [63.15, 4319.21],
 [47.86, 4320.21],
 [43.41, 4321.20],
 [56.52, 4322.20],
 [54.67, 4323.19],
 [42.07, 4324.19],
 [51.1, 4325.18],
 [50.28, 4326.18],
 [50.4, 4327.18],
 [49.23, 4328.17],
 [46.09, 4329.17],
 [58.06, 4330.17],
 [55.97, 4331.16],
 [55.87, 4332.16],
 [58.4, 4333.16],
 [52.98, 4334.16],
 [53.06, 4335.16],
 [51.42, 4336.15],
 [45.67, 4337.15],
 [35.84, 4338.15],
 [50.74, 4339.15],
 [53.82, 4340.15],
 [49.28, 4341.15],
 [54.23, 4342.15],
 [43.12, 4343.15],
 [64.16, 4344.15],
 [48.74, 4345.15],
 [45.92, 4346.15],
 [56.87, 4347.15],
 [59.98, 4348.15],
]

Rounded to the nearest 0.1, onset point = 4306.4 AA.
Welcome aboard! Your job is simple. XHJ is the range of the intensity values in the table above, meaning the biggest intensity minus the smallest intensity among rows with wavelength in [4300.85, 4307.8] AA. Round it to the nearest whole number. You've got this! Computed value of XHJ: 13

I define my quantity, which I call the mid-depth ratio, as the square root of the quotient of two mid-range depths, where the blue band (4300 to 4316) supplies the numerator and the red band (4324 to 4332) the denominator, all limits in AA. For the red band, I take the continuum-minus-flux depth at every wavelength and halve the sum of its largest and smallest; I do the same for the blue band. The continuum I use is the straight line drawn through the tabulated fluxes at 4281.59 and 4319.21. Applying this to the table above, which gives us 1.15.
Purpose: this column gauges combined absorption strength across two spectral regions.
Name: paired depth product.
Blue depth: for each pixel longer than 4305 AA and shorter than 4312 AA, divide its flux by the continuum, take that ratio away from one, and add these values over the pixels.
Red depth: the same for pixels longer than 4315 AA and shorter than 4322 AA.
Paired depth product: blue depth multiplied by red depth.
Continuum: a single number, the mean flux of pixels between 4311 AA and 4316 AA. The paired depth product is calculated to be -2.9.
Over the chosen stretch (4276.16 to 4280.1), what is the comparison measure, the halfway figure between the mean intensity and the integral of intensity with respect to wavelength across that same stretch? 109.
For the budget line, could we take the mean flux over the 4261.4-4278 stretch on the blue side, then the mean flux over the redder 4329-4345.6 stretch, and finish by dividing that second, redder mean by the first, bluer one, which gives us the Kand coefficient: 1.07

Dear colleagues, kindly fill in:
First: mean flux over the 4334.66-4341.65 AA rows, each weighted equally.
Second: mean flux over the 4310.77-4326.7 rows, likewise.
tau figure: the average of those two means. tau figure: 49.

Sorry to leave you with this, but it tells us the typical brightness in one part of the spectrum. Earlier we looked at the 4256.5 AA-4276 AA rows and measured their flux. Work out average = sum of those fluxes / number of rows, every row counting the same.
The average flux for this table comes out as 48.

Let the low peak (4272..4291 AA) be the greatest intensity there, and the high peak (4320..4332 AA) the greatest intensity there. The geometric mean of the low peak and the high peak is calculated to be 56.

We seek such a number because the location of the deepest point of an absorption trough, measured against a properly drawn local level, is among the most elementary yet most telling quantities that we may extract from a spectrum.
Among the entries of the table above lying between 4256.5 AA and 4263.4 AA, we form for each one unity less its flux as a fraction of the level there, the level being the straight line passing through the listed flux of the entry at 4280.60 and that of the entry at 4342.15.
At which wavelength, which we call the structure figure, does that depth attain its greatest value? 4259.95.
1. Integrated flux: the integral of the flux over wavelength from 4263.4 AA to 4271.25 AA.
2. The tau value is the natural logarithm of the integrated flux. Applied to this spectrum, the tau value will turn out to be 5.97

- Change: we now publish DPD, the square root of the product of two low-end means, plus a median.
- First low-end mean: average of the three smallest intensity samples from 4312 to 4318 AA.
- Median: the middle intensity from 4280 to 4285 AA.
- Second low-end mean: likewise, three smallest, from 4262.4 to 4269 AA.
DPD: 91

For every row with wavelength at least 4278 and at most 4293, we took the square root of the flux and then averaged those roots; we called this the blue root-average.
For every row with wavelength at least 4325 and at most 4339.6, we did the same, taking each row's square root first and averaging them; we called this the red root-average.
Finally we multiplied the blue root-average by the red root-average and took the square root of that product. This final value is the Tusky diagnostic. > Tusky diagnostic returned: 6.90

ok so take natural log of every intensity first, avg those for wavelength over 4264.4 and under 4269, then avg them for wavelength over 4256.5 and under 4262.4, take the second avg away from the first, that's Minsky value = 0.2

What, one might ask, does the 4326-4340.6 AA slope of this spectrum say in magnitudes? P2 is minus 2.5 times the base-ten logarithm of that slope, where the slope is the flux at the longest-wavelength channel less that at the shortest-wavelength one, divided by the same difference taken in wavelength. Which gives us 1.5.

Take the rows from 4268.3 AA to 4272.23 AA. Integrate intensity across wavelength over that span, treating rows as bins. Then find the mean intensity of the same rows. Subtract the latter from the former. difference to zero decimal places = 127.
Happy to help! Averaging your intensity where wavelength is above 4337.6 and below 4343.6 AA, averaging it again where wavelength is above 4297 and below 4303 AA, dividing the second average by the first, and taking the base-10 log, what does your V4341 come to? -0.104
